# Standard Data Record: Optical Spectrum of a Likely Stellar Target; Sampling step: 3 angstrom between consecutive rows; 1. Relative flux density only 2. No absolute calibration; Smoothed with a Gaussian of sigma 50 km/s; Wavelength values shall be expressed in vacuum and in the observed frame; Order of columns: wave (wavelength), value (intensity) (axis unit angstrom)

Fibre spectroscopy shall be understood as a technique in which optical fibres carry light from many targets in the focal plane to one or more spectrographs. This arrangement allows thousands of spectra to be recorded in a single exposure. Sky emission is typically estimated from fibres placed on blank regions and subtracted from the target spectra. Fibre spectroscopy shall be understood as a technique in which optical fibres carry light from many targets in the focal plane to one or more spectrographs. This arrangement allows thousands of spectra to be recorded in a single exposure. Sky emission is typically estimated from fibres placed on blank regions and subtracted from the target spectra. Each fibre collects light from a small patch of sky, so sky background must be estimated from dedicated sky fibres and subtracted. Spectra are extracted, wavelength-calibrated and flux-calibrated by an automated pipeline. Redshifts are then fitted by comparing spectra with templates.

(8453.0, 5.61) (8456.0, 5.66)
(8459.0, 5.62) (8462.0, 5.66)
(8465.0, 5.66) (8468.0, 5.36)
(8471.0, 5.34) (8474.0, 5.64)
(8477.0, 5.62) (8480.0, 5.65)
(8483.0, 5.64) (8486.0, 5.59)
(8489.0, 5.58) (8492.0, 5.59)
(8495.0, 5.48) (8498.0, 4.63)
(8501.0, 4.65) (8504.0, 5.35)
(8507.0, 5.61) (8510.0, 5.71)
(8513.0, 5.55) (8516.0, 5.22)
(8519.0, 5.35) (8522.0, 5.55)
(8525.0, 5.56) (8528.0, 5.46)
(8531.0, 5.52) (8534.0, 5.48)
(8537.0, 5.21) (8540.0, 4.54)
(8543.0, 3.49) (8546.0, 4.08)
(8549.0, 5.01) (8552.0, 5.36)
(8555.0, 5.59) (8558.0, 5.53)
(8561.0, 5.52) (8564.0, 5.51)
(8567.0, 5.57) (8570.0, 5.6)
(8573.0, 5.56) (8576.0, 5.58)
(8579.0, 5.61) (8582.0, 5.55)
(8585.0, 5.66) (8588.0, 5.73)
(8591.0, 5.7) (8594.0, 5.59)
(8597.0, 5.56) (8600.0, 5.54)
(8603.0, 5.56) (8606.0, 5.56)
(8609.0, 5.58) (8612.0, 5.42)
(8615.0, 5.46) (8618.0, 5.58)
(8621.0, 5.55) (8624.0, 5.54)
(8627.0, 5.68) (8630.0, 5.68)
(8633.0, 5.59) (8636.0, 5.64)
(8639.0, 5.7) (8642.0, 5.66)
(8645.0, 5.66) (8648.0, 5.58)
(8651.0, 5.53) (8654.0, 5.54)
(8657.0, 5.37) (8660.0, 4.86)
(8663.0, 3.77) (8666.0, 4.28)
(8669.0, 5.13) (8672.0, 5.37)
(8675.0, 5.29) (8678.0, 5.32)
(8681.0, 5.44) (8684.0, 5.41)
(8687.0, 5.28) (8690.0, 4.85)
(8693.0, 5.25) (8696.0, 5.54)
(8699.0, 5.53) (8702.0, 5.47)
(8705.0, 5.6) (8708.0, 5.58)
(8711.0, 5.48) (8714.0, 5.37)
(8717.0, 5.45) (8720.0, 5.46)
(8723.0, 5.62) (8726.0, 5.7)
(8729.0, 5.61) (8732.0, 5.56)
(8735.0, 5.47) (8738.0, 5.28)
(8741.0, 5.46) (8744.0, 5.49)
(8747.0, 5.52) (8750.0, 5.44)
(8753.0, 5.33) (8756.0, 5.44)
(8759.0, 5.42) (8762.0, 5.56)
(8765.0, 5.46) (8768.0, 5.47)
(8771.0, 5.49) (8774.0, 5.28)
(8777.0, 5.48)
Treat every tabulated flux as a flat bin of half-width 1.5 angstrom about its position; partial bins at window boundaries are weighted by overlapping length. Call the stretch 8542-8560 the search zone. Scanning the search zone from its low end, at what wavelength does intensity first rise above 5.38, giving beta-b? 8555.0 angstrom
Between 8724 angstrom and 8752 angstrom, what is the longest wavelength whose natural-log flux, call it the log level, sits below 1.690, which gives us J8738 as 8738.0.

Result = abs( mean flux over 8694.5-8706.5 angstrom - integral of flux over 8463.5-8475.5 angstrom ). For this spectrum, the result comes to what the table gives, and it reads 60.5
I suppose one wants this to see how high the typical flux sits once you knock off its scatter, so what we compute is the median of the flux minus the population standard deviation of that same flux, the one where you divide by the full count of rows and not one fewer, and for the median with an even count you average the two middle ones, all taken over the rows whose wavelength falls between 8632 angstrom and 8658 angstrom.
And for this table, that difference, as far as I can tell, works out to 5.50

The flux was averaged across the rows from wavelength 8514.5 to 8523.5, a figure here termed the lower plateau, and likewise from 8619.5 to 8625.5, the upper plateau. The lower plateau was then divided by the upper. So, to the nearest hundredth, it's 0.97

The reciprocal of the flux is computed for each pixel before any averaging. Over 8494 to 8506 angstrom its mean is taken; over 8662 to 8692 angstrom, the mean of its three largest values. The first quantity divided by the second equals 0.85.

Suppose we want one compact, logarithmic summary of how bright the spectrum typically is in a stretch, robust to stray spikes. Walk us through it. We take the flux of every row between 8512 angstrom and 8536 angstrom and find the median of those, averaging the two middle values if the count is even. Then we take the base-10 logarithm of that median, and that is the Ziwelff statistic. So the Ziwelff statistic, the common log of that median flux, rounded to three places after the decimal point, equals 0.740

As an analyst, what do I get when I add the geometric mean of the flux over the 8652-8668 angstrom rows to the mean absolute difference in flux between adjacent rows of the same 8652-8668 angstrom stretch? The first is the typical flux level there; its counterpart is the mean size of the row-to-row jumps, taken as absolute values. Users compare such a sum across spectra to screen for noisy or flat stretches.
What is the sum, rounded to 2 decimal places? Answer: 5.29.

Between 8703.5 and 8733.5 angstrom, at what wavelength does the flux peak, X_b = 8726.0 angstrom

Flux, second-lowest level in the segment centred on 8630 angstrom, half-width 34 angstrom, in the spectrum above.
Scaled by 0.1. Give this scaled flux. 0.49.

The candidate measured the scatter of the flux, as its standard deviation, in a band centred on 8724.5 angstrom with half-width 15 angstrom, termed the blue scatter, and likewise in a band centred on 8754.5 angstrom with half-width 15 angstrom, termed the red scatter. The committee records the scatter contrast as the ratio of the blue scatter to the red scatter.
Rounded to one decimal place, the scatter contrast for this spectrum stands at 2.0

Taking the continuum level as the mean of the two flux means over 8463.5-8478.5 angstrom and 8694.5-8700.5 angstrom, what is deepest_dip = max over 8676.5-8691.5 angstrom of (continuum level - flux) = 0.68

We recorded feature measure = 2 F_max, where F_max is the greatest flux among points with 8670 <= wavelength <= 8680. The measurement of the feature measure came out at 10.7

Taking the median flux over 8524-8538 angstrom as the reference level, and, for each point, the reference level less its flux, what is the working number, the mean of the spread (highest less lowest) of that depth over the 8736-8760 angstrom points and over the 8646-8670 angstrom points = 1.0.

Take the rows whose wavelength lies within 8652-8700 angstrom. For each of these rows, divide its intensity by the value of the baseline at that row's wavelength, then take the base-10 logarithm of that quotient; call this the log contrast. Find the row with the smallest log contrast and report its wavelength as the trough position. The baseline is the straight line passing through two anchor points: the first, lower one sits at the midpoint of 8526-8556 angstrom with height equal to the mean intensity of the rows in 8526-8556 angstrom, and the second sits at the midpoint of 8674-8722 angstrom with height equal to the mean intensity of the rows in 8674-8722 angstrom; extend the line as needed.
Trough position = 8663.0 angstrom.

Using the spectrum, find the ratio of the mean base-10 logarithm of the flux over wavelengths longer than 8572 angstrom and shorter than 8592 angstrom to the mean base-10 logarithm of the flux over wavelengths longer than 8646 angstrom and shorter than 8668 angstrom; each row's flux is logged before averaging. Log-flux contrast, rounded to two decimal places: 1.08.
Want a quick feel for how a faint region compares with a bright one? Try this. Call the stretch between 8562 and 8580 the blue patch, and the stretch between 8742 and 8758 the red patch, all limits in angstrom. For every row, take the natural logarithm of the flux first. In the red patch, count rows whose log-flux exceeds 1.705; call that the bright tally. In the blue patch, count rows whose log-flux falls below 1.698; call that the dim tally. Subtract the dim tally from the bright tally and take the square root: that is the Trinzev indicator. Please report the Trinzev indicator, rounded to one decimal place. 1.0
